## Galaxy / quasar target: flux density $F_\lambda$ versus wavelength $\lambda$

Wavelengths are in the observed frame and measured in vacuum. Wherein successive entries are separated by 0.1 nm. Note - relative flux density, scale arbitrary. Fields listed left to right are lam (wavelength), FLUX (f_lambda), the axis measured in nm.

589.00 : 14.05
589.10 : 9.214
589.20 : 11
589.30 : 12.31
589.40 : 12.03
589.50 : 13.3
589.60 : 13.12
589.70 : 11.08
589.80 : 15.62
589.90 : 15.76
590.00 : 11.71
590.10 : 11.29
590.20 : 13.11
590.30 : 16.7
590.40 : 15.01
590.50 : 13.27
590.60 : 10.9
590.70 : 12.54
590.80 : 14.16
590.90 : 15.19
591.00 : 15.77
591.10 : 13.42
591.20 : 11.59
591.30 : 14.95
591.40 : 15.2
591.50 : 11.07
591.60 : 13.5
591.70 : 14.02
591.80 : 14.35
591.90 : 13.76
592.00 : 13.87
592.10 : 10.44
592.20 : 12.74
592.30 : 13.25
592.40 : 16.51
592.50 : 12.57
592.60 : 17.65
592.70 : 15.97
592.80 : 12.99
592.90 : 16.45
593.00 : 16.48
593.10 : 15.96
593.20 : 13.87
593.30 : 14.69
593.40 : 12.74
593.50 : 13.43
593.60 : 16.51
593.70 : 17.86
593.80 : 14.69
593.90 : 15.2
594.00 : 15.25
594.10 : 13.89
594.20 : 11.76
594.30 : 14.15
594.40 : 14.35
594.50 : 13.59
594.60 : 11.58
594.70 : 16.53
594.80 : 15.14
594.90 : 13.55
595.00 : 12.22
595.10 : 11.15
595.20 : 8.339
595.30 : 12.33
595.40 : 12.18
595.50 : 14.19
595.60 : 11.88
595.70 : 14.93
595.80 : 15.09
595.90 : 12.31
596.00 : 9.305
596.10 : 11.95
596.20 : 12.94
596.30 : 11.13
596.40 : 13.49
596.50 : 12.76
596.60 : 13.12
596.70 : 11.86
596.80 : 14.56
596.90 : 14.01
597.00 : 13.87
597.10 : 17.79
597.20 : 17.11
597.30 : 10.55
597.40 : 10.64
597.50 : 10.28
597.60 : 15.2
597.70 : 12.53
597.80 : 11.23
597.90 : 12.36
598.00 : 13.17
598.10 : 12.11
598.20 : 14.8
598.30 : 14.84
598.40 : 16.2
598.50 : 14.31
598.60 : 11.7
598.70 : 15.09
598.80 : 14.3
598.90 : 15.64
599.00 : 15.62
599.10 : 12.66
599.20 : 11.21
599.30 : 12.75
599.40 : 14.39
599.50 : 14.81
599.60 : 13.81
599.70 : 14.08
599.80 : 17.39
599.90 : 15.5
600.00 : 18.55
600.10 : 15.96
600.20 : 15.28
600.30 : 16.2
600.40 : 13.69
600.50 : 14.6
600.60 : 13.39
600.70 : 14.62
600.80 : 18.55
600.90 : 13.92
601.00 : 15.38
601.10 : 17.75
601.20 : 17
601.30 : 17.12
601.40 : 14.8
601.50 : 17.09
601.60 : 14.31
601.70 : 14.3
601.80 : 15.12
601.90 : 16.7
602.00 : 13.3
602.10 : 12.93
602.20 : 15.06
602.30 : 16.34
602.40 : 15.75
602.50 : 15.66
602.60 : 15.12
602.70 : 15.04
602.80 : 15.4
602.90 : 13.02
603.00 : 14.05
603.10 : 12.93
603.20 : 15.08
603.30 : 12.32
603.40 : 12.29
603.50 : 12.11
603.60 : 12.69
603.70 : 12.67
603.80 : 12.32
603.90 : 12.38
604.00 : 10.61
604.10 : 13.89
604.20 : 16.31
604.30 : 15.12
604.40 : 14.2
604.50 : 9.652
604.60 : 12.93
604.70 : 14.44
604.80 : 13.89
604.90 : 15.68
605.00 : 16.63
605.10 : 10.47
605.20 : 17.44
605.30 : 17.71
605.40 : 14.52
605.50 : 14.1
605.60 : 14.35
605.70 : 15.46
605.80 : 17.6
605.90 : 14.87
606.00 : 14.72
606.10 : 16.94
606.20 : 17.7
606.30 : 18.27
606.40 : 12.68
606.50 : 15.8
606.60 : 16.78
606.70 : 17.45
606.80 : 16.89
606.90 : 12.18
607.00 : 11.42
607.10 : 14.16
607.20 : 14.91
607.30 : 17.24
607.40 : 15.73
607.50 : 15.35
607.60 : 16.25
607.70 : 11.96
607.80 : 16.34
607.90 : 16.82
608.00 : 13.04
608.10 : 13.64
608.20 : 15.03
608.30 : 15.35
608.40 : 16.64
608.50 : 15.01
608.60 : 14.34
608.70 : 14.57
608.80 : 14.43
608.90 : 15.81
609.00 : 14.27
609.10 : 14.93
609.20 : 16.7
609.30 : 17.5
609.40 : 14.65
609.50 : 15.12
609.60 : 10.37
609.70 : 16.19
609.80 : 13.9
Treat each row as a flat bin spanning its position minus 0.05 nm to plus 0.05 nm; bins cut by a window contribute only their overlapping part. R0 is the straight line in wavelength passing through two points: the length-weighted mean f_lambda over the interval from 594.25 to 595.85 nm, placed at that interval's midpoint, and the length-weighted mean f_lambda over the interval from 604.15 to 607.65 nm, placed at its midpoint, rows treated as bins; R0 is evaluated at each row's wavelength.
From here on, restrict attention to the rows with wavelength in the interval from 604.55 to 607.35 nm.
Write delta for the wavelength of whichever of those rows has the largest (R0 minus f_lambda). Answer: 605.10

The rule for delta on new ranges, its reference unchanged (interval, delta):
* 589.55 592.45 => 592.10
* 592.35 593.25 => 592.50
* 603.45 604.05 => 604.00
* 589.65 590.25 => 589.70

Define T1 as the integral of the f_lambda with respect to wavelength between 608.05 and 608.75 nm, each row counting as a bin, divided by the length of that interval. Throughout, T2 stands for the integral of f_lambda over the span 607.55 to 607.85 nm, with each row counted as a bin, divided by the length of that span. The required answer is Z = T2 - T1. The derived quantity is -0.1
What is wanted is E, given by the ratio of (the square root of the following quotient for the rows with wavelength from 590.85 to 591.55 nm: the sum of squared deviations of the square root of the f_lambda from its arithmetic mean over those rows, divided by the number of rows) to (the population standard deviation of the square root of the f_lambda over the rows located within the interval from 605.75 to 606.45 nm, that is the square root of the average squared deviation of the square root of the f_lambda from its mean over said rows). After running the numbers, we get 0.99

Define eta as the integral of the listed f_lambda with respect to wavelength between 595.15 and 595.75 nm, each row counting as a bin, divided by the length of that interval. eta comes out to 12.3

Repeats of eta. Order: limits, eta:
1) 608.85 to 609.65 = 14.9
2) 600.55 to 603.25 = 15.2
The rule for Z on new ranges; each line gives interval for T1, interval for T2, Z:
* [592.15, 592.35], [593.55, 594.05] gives 2.9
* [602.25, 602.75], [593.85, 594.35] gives -1.5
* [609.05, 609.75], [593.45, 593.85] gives 0.6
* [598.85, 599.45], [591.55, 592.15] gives -0.4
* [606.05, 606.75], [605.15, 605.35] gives 1.1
